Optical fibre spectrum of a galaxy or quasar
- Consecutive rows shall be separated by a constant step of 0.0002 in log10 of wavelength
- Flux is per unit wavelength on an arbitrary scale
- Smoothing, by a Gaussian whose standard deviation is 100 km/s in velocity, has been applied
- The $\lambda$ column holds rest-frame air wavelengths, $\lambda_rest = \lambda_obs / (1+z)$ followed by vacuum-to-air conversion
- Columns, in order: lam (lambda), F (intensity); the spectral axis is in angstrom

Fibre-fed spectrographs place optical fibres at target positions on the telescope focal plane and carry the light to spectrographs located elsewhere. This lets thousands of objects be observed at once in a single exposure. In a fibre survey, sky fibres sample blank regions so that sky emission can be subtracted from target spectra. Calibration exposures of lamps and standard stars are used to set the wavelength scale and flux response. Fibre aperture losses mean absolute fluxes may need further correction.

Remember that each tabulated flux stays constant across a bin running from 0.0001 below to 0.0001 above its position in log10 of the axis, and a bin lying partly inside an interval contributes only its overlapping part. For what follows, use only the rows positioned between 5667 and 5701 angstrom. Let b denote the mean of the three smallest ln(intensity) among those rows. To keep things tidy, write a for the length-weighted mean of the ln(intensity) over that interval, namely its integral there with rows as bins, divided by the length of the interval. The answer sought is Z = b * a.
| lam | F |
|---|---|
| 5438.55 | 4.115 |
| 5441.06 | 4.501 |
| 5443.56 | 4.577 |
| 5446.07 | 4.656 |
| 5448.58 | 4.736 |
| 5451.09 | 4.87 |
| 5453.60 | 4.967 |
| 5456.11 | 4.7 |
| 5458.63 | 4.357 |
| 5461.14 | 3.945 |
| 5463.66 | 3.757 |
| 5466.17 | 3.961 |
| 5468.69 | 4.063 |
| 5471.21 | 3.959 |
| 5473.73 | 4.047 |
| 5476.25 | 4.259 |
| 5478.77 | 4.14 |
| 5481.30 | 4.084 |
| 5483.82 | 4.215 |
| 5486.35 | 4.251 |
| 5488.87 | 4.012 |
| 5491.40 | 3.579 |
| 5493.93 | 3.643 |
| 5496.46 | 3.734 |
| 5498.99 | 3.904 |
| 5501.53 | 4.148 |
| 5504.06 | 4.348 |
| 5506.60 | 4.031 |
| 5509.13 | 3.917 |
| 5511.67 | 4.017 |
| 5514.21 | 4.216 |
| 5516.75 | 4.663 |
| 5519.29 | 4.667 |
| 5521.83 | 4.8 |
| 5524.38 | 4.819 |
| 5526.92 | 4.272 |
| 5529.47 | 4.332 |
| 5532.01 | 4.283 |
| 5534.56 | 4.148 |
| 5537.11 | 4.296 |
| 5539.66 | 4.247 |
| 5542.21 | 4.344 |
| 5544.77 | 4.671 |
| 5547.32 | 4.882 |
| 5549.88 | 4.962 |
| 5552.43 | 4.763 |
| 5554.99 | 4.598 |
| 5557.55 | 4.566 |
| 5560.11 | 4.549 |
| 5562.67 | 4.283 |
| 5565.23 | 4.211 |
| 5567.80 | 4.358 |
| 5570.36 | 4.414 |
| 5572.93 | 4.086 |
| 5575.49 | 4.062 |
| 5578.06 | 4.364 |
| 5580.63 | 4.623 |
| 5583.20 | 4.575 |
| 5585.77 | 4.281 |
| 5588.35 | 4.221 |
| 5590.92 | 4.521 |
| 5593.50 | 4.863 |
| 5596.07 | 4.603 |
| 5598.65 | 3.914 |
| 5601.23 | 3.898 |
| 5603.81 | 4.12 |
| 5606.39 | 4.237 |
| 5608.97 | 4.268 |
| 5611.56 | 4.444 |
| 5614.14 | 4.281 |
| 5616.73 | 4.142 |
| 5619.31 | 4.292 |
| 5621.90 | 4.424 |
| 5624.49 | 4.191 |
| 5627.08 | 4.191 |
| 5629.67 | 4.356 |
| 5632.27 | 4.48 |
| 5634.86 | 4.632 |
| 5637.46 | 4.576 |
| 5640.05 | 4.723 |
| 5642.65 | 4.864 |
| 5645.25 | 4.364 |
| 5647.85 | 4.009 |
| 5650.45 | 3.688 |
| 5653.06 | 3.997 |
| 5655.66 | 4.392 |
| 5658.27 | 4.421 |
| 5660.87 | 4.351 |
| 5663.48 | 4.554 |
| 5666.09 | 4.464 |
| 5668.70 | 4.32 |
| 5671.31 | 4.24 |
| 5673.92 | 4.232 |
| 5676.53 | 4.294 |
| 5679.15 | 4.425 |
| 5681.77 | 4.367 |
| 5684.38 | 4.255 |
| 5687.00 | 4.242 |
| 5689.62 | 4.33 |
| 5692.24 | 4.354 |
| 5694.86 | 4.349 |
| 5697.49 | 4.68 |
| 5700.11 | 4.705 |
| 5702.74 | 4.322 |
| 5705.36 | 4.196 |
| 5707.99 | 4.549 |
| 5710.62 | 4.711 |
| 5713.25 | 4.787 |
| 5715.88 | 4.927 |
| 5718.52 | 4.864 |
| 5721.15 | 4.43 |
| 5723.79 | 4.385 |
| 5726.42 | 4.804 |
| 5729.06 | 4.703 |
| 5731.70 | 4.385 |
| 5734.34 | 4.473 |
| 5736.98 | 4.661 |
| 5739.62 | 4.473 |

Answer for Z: 2.13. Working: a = 1.47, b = 1.44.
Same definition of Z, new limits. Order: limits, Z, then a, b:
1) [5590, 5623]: 2.01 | 1.46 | 1.38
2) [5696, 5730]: 2.23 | 1.53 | 1.46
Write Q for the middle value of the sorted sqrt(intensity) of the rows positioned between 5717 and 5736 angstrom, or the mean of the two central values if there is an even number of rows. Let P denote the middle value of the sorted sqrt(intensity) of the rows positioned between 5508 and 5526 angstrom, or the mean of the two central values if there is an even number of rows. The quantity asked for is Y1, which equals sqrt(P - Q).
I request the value 0.21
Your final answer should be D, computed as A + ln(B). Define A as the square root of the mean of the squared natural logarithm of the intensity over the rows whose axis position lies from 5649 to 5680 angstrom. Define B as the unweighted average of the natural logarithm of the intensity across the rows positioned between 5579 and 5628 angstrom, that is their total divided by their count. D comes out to 1.83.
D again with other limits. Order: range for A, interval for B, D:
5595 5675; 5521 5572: 1.87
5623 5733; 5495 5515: 1.82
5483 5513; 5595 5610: 1.74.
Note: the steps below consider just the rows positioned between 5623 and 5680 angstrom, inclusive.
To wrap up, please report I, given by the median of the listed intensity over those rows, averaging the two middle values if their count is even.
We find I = 4.36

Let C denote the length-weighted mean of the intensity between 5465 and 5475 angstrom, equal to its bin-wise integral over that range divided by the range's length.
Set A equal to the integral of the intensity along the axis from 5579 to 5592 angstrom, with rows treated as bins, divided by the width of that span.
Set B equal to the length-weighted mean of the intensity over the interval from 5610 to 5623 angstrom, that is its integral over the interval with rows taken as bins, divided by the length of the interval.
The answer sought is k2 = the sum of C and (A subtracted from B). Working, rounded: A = 4.44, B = 4.31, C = 4.01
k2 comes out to 3.88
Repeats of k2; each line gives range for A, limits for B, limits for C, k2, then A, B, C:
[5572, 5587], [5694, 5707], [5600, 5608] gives 4.21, 4.34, 4.46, 4.10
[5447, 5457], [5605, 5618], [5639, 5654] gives 3.73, 4.82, 4.27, 4.27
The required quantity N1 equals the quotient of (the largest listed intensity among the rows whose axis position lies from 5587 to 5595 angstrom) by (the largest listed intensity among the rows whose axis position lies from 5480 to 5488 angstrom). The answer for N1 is 1.14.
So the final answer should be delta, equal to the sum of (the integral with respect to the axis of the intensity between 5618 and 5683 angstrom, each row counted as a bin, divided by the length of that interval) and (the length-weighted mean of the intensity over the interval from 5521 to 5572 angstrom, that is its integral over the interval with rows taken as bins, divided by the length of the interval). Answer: 8.84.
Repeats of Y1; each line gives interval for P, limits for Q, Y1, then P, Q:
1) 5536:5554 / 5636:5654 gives 0.27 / 2.16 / 2.09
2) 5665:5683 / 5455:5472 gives 0.30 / 2.08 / 1.99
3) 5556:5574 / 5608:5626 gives 0.14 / 2.09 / 2.07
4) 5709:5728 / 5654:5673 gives 0.30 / 2.19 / 2.10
